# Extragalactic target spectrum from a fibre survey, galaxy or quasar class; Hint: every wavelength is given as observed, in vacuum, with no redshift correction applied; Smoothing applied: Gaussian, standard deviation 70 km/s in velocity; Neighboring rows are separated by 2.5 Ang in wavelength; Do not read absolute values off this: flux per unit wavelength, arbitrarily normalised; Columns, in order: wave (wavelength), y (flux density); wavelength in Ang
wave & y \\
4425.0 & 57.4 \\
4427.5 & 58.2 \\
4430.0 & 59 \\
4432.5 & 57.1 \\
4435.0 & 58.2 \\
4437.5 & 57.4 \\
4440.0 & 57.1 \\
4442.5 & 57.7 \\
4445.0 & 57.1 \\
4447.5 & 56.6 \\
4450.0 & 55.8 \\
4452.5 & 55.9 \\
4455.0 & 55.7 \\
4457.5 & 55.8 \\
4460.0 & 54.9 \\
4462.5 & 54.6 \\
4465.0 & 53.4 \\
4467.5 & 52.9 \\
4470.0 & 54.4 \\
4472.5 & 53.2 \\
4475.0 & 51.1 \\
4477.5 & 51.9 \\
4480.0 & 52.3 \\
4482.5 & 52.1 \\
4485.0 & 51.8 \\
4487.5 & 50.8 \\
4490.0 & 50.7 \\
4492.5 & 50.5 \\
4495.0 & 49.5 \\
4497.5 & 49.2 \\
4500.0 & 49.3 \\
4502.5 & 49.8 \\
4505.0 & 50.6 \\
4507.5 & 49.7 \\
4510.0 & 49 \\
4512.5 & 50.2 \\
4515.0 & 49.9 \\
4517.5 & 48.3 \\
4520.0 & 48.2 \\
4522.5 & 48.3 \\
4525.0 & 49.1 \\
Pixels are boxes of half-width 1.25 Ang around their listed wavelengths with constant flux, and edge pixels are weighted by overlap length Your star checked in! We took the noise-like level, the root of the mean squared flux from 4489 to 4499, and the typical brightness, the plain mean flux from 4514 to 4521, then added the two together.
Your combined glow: 99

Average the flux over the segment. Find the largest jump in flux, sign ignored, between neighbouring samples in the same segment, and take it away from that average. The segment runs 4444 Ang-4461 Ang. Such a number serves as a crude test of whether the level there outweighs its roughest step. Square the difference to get 3033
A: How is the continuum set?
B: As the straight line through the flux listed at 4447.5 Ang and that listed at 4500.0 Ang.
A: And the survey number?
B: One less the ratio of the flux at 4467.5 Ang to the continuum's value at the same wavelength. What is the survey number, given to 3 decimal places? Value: 0.017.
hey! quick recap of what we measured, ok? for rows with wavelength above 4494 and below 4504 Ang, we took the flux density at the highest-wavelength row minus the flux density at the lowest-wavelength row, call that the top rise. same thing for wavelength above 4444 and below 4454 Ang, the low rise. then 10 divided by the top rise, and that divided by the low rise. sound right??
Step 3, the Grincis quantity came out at -28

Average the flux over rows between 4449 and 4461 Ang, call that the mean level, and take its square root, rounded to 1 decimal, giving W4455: 7.5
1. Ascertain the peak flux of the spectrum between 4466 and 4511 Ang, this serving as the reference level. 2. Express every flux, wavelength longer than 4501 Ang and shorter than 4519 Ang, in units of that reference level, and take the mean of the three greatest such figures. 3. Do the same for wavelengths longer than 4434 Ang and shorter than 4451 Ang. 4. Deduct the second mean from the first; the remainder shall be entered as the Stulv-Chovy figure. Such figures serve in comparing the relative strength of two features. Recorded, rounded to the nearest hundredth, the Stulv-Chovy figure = -0.14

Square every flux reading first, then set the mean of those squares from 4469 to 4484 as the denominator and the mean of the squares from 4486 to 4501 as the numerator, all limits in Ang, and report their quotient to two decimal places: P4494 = 0.91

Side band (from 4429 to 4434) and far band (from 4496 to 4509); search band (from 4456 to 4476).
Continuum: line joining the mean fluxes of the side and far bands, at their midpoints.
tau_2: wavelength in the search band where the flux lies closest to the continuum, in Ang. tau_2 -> 4472.5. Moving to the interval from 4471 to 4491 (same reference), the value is 4472.5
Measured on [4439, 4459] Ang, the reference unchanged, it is 4450.0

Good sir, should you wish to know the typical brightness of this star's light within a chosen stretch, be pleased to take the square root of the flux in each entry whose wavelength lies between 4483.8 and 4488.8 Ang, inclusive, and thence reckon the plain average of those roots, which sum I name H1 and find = 7.2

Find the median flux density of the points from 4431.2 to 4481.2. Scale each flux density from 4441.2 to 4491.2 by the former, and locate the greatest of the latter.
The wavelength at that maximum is 4442.5 Ang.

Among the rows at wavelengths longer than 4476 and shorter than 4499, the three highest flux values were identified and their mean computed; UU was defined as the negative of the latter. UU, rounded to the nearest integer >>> -52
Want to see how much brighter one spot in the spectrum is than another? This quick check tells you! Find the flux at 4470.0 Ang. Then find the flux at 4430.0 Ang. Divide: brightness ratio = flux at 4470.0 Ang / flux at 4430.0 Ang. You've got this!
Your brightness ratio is 0.92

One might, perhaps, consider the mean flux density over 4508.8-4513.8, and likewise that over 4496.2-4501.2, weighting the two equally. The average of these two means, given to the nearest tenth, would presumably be 49.4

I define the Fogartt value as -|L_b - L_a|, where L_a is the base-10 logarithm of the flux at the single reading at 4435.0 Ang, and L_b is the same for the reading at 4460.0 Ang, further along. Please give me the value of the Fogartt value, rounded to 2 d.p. -0.03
